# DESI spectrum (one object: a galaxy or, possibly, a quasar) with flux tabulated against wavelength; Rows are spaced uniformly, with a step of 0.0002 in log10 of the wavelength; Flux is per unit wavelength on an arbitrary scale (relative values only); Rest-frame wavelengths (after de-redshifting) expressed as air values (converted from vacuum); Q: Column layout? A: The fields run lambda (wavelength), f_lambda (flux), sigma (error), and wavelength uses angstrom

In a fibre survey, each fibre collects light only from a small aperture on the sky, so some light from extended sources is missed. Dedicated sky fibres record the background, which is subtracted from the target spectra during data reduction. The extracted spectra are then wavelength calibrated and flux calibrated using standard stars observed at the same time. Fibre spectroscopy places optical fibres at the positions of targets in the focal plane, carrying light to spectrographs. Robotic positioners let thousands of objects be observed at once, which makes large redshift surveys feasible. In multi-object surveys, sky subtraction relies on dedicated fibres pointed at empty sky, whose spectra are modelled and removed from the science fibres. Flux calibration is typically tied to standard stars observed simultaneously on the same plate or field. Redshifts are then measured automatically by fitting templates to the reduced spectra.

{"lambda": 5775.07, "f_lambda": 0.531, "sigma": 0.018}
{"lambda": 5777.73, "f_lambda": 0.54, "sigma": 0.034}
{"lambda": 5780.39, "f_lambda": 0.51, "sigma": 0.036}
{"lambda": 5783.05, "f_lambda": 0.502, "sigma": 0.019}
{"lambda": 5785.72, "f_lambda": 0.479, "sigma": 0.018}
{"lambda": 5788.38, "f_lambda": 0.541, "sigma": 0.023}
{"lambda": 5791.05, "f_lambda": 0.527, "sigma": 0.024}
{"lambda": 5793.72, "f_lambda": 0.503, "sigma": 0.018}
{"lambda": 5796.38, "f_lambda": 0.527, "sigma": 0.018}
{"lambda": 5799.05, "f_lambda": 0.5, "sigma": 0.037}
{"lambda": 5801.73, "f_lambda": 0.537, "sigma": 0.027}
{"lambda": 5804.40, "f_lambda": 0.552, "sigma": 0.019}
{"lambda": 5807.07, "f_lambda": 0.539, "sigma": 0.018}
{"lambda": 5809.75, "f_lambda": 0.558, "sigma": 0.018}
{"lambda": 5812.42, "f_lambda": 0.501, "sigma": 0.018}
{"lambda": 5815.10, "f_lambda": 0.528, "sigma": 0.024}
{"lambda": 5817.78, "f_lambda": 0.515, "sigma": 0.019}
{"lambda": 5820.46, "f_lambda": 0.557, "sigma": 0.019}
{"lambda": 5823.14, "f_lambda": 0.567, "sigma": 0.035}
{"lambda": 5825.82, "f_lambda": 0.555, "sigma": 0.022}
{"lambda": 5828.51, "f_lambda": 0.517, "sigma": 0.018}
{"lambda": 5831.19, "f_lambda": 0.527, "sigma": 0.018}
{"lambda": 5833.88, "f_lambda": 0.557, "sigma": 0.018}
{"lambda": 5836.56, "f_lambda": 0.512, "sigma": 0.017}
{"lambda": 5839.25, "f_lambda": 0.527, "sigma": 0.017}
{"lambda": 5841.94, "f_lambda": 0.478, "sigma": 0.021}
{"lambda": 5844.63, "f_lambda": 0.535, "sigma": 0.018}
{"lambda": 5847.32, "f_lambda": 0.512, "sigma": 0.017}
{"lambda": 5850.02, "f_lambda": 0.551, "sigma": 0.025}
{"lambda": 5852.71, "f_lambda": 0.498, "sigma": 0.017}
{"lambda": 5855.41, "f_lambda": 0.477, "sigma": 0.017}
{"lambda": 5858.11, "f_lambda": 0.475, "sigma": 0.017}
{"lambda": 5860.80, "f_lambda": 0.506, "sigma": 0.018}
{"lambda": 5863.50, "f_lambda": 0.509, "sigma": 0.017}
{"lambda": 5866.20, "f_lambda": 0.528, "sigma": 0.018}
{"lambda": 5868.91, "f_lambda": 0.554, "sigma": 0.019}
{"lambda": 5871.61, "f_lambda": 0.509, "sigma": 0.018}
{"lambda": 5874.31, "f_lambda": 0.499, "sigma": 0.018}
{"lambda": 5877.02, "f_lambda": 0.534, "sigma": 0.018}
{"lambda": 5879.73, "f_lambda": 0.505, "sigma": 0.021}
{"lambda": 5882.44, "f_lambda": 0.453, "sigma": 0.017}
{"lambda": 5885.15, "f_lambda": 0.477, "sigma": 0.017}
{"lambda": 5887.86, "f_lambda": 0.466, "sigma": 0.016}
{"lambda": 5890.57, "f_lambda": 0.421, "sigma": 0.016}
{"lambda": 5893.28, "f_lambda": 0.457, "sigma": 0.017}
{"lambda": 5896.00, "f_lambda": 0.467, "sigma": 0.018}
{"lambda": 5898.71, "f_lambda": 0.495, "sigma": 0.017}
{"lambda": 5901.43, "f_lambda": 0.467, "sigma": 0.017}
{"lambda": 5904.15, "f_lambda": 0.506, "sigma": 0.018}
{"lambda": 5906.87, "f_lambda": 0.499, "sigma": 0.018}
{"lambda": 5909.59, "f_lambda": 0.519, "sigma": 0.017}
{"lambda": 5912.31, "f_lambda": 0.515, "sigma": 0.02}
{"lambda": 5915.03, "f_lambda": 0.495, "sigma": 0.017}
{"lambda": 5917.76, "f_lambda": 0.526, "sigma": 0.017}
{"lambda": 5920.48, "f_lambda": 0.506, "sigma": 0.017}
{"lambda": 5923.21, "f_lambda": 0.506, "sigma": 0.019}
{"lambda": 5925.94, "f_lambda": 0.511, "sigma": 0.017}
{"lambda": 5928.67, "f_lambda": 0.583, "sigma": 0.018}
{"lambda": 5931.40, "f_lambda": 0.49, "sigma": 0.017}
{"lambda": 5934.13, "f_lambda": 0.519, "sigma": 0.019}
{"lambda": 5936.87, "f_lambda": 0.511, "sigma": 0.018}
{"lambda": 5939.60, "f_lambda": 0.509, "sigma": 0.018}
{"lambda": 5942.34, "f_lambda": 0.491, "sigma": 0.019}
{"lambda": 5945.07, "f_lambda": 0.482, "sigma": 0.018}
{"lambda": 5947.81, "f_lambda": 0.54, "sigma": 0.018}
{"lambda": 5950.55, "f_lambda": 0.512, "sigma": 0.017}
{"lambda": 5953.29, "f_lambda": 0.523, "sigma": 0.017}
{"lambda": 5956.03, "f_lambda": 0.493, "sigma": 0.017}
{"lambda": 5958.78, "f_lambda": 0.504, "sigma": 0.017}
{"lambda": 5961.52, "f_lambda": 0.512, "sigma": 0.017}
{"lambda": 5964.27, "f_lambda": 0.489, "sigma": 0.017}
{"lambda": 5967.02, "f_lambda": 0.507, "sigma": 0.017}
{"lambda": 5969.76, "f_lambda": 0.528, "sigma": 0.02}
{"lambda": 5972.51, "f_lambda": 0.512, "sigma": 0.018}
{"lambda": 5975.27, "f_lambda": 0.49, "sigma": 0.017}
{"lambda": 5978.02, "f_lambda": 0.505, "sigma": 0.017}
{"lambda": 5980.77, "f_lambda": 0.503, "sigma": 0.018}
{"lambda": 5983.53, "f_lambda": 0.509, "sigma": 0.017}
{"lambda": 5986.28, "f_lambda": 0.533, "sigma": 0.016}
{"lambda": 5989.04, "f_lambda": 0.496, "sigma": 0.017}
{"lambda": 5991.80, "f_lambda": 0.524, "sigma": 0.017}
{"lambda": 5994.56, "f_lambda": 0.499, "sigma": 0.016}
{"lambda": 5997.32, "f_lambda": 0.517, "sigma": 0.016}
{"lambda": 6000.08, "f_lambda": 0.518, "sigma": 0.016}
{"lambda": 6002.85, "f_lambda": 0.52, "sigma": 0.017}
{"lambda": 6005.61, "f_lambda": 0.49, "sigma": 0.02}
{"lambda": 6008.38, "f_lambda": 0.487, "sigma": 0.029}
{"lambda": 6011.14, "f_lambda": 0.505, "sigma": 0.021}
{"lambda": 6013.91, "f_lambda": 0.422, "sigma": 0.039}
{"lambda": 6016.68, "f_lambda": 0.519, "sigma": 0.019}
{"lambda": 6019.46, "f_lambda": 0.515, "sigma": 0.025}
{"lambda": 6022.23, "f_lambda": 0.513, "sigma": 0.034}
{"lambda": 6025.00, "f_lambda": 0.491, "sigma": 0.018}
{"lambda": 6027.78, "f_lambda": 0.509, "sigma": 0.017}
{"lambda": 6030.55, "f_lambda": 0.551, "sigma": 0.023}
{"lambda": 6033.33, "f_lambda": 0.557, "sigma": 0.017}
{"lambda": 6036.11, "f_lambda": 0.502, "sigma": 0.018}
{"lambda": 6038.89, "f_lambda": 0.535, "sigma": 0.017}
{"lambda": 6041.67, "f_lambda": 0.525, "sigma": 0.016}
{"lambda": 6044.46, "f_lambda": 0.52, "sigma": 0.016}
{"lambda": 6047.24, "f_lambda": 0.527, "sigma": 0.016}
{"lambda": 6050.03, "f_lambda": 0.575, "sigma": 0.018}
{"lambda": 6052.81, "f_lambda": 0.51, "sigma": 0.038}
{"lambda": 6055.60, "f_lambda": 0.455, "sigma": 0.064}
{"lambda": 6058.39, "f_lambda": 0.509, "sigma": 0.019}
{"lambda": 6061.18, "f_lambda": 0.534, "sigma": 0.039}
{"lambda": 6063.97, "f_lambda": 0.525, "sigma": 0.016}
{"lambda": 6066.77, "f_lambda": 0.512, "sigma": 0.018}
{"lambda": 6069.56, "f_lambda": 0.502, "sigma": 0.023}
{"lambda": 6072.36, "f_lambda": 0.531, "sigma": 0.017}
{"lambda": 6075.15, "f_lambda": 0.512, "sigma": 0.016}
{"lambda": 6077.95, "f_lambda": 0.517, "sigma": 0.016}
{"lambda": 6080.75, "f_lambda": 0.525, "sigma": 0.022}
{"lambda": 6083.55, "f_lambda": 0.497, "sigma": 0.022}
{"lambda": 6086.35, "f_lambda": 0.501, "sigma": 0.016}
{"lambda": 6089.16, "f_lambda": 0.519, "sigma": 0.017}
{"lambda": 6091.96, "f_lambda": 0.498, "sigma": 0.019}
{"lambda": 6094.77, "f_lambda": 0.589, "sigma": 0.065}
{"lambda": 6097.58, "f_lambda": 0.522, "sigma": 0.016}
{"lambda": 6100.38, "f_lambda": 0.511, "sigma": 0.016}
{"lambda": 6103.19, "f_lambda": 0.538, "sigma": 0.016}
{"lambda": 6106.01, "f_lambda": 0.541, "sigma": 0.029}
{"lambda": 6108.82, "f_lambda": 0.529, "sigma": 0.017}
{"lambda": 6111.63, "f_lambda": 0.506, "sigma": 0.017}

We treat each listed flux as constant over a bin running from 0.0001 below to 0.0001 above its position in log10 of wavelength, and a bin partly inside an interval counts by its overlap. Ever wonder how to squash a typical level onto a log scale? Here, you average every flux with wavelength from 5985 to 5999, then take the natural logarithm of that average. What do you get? -0.666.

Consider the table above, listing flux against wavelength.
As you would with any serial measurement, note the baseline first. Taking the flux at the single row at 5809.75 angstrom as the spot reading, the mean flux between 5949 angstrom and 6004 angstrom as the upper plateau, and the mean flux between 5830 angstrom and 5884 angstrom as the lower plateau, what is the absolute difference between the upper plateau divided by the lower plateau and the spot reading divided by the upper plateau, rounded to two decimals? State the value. 0.10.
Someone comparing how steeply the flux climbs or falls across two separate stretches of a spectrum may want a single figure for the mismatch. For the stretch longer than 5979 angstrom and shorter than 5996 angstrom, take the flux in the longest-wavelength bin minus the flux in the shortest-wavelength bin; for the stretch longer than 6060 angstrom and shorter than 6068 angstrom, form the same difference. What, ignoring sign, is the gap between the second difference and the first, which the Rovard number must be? 0.018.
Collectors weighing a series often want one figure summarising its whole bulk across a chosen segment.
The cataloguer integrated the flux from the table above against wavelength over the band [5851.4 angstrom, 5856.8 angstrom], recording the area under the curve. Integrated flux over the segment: 2.63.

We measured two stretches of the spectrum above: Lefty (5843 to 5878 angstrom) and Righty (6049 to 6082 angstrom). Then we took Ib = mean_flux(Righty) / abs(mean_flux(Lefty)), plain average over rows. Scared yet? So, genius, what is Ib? 1.01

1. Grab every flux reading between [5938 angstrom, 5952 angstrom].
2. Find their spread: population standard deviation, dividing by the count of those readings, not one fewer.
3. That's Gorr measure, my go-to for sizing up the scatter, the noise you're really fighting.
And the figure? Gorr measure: 0.020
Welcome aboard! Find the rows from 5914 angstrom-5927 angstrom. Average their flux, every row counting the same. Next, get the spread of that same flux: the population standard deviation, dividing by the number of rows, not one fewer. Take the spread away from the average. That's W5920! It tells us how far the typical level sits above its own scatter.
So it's 0.499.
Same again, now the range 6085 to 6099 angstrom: 0.493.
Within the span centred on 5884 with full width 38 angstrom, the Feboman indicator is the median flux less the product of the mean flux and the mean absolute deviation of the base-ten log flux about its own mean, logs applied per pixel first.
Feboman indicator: 0.473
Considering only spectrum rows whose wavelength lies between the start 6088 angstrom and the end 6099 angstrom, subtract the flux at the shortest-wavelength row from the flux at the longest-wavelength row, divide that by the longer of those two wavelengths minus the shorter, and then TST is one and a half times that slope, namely 0.0005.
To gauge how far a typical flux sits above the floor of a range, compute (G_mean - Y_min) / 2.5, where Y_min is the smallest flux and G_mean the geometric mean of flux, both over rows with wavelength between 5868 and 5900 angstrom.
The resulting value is 0.026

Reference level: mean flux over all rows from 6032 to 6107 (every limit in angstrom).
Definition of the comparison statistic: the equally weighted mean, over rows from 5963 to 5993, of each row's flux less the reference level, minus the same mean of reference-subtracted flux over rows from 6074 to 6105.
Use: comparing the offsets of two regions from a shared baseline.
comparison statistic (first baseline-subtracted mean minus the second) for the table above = -0.012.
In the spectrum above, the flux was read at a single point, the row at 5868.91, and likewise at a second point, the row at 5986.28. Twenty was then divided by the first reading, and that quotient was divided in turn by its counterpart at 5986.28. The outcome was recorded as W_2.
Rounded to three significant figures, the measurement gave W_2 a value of 67.7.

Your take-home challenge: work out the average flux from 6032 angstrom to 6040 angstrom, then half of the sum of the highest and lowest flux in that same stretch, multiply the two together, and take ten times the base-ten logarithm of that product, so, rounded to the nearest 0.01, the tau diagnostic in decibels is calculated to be -5.51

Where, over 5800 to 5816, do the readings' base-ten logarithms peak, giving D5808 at 5809.75 angstrom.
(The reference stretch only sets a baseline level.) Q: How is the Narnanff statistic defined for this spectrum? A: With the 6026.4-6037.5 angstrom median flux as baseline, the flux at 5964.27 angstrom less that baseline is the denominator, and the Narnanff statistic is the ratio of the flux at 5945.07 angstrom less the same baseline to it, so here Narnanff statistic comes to 1.2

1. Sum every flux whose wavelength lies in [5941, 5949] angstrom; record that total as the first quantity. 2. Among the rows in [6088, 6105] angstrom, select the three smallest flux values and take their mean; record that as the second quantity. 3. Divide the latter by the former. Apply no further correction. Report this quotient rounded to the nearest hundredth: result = 0.34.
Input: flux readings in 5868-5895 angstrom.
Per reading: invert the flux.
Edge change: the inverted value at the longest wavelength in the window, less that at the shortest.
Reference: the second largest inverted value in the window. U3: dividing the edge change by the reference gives 0.17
